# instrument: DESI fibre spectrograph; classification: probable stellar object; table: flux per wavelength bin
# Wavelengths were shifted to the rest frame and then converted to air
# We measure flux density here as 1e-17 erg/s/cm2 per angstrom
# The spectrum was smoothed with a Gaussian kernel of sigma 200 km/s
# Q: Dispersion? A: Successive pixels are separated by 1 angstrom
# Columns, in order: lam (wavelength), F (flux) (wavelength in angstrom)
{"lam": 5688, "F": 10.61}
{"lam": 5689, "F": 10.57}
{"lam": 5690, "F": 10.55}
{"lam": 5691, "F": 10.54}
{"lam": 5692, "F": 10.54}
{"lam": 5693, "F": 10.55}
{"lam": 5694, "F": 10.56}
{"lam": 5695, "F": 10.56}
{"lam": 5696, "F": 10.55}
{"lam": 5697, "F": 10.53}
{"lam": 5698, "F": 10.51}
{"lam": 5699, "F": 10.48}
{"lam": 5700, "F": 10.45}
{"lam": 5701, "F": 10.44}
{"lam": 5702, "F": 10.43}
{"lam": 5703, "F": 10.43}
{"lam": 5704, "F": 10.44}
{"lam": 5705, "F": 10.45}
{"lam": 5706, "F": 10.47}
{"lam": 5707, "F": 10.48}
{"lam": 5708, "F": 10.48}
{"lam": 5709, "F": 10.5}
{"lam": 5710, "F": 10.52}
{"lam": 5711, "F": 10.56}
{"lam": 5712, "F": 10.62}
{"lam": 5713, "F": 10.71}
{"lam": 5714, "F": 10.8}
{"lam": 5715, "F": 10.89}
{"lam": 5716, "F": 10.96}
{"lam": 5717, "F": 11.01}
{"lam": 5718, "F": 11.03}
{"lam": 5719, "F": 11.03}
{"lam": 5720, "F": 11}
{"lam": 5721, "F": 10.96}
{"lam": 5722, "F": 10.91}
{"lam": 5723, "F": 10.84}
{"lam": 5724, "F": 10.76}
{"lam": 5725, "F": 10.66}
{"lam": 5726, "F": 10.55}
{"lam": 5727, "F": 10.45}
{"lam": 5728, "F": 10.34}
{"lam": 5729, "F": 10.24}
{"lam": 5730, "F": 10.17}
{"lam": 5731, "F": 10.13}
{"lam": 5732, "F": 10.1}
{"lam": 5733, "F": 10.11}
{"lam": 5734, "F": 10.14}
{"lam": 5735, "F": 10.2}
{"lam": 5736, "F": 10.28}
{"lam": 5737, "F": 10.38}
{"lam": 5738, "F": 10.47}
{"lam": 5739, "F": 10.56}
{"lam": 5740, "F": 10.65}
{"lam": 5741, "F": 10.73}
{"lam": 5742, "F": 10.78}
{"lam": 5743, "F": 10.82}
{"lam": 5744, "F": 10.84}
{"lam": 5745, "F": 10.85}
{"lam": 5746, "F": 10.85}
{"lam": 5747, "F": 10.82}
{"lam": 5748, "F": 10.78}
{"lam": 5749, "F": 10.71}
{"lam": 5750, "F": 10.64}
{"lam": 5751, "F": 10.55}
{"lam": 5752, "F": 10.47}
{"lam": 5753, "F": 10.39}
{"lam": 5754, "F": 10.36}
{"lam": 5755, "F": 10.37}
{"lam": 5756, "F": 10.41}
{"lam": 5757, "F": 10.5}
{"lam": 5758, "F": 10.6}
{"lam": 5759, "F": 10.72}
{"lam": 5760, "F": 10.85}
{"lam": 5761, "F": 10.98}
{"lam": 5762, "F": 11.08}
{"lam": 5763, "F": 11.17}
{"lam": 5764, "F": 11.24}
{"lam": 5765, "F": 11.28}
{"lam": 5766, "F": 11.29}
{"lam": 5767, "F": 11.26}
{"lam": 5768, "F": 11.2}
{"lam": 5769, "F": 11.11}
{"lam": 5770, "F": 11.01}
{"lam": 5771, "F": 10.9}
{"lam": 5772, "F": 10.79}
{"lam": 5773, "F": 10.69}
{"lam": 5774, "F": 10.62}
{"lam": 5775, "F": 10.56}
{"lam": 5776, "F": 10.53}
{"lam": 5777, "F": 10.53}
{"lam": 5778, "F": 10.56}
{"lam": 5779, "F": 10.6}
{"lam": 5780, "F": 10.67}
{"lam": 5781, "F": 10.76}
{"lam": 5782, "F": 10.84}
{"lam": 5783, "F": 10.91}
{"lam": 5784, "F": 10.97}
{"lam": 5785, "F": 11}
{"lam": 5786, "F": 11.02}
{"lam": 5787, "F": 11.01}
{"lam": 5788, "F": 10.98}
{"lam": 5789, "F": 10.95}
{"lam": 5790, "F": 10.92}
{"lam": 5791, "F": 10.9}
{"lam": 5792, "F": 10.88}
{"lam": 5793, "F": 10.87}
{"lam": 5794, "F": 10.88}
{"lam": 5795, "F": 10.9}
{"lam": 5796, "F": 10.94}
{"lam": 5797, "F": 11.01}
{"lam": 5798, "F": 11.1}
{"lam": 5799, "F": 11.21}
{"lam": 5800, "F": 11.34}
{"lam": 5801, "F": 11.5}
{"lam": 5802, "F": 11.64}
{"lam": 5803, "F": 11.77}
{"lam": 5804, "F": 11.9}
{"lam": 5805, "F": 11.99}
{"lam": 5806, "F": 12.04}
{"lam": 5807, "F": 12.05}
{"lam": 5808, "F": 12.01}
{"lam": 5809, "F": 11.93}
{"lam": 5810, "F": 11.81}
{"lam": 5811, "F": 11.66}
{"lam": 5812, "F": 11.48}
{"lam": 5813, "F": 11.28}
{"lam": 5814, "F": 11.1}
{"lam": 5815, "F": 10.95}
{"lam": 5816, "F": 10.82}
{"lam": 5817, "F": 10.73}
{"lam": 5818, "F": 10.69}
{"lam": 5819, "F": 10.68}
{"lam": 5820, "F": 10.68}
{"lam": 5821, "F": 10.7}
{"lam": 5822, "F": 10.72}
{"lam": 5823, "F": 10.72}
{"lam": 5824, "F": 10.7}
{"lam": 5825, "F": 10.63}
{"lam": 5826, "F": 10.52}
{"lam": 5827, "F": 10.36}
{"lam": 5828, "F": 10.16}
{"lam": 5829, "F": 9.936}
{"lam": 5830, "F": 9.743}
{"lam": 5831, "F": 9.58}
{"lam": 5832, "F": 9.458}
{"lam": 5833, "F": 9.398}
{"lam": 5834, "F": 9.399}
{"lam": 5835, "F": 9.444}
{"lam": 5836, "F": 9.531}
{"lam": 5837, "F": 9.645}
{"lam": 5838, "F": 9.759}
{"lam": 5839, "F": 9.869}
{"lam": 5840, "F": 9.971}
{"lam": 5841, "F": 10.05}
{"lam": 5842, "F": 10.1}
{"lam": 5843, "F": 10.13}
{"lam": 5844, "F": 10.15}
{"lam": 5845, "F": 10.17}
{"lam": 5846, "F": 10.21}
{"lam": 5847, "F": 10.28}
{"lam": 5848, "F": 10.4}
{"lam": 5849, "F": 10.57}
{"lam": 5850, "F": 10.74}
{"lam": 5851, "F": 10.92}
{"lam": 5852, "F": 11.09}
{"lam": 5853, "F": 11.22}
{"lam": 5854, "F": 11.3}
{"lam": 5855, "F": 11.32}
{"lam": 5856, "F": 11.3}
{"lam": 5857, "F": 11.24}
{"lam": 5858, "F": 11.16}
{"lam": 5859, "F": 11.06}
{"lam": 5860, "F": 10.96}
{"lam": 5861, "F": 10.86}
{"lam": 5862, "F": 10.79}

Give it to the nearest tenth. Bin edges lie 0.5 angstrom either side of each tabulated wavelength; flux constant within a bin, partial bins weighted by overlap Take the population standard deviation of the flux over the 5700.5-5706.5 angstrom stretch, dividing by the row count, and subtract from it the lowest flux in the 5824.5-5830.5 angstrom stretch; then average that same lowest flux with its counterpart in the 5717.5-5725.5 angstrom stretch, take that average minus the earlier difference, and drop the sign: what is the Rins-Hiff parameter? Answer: 19.9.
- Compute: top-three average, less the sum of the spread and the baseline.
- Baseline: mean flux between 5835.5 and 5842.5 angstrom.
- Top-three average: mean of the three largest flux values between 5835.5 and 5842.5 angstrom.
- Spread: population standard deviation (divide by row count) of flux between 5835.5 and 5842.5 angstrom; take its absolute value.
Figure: -0.002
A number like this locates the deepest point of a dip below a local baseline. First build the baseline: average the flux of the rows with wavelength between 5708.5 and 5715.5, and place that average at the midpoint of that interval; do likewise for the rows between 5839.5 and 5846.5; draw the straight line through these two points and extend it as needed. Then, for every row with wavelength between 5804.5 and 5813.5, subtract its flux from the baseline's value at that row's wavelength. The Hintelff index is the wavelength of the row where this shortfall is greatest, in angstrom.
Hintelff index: 5813 angstrom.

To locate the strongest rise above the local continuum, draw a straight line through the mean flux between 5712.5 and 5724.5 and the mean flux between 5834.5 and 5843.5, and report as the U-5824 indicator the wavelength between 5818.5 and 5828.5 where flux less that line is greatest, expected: 5823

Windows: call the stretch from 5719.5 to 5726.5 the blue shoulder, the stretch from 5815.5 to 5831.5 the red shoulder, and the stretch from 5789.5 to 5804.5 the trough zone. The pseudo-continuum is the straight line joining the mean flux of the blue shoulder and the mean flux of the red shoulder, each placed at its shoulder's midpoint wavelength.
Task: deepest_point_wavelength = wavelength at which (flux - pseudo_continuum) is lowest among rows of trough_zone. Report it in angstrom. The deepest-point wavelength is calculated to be 5793 angstrom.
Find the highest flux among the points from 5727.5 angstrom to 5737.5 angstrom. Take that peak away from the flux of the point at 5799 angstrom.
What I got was 0.83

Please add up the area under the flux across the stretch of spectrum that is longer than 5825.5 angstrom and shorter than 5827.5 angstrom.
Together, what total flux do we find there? 20.9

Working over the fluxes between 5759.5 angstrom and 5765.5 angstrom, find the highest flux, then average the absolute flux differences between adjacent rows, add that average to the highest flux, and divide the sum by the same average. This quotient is 132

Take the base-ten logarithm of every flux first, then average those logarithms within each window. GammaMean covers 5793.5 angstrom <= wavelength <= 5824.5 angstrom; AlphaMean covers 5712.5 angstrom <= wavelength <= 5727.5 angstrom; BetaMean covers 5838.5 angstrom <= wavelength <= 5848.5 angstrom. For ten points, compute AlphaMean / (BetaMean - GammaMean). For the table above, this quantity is -23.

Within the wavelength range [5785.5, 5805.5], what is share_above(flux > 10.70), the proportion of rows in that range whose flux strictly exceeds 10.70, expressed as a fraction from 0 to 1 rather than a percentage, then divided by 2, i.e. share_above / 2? 0.50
